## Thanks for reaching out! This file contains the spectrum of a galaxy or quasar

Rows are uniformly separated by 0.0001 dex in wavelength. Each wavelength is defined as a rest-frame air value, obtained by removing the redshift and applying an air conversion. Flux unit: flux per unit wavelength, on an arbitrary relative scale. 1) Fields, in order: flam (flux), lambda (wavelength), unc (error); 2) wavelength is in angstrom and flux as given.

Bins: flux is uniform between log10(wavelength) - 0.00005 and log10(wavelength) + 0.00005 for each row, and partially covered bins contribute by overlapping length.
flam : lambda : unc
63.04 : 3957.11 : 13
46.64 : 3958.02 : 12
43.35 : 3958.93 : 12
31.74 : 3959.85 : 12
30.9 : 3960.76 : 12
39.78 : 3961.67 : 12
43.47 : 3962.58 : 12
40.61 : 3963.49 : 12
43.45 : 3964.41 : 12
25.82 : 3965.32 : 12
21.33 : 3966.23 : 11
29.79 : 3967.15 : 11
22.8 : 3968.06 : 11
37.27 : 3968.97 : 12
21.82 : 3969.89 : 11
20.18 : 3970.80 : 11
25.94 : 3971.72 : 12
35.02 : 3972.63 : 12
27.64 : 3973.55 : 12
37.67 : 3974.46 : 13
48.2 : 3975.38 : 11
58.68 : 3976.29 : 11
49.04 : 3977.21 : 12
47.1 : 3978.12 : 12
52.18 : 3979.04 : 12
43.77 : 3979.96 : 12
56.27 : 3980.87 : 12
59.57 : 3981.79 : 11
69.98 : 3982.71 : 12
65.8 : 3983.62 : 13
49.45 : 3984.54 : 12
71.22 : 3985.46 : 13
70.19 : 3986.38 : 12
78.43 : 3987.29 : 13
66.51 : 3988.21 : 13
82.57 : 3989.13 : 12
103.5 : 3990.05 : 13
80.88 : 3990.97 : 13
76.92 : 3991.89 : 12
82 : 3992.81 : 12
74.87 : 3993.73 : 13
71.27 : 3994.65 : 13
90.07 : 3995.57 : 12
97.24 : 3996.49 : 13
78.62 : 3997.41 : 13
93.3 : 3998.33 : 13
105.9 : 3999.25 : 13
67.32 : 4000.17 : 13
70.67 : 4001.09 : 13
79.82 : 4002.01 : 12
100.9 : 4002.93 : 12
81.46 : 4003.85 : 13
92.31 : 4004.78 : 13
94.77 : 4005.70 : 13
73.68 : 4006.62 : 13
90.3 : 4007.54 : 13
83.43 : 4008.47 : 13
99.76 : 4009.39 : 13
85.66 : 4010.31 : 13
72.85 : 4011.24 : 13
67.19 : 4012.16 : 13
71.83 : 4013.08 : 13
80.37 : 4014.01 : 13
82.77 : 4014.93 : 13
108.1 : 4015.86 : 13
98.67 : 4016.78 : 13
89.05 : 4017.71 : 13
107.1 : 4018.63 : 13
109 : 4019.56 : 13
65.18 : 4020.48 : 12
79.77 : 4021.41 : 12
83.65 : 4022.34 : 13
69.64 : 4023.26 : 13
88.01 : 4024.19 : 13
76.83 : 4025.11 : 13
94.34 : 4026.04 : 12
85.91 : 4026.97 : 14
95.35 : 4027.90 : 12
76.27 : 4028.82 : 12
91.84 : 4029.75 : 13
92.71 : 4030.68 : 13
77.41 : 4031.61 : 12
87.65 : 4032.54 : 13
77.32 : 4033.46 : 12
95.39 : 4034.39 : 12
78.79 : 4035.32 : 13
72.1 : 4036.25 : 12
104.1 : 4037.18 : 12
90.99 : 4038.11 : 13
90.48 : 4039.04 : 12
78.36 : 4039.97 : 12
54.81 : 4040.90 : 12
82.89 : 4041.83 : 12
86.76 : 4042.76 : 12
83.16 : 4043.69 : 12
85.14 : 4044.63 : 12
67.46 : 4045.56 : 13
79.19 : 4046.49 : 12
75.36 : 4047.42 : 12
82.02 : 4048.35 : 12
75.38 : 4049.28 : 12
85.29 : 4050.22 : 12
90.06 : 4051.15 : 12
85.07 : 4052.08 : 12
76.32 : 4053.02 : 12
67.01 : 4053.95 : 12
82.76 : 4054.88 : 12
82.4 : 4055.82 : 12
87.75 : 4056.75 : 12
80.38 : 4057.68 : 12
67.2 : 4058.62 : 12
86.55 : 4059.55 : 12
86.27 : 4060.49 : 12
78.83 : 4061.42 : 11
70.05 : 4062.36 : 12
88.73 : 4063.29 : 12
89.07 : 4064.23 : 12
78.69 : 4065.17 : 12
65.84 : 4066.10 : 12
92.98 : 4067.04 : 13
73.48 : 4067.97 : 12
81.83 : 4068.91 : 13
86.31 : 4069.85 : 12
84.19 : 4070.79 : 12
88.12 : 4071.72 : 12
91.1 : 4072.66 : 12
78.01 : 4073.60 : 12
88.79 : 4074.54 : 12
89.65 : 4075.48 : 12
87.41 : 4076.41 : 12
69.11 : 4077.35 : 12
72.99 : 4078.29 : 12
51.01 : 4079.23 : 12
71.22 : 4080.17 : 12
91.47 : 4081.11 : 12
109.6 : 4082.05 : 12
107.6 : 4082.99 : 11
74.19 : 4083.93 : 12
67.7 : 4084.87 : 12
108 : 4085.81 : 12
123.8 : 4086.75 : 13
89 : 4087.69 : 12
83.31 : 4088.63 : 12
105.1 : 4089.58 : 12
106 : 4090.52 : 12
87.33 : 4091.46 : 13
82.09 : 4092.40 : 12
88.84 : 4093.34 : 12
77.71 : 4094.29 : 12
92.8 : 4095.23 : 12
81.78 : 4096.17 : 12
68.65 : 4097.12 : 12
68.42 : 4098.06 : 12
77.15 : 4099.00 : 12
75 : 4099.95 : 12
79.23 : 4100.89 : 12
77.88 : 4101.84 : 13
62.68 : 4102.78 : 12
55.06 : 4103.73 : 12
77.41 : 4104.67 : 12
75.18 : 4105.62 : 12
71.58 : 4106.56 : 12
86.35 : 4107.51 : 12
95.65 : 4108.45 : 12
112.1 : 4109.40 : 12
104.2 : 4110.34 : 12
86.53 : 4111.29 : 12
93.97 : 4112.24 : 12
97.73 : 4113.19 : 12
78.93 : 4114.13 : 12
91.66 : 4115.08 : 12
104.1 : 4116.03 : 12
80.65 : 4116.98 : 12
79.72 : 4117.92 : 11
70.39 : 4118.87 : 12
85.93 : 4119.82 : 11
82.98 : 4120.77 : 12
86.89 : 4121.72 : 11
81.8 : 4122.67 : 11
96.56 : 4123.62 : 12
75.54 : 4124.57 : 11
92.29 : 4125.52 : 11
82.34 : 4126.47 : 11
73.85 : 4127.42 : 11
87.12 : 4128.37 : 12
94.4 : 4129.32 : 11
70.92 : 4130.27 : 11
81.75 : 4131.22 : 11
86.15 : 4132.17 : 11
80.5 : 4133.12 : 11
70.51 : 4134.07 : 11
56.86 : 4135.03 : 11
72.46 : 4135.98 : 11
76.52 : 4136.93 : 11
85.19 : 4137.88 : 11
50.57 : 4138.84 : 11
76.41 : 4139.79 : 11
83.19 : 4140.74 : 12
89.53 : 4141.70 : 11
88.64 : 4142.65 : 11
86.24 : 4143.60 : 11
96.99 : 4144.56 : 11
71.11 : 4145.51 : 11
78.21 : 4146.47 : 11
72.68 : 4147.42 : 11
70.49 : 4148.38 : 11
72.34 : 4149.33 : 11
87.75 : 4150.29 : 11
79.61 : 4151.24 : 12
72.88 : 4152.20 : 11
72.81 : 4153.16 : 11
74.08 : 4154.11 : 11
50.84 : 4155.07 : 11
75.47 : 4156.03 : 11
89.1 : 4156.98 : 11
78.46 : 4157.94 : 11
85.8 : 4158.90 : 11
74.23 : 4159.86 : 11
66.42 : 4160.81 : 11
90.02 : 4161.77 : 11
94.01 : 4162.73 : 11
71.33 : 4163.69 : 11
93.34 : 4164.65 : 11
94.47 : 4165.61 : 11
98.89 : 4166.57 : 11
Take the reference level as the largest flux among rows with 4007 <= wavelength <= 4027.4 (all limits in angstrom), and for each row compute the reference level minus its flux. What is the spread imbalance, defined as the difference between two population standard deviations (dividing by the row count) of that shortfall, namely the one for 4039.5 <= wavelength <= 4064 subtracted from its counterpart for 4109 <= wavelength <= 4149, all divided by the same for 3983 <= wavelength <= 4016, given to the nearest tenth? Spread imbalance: 0.3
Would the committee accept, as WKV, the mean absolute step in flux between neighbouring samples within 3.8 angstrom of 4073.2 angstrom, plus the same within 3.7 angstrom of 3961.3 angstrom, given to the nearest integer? 10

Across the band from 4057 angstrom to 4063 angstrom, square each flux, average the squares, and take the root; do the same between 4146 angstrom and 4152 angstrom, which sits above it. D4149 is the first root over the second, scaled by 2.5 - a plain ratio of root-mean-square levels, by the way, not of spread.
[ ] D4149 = 2.55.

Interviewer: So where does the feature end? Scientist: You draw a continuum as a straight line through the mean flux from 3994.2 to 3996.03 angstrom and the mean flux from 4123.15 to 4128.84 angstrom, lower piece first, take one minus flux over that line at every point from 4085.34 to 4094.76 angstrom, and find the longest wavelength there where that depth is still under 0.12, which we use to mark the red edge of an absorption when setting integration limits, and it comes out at 4094.29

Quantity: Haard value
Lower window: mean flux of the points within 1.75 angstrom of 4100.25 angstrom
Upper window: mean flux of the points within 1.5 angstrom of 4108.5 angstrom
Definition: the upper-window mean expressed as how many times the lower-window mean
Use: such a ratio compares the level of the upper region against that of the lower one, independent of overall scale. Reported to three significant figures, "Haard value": 1.27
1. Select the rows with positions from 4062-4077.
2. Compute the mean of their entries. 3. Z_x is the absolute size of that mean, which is 83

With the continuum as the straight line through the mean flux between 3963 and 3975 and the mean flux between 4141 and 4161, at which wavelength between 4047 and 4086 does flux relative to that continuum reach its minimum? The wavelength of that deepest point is 4079.23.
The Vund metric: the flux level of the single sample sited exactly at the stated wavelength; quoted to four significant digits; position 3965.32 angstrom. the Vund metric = 25.82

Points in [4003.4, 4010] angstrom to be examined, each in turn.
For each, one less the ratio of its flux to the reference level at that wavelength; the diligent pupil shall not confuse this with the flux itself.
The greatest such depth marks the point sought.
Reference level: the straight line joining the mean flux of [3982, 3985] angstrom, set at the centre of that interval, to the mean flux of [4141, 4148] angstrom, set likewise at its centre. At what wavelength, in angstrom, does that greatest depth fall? 4006.62 angstrom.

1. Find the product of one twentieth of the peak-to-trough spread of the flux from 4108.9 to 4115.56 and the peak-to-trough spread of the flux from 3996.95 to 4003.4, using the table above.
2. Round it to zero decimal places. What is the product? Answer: 64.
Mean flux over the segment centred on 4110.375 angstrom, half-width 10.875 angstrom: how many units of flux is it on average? 83.7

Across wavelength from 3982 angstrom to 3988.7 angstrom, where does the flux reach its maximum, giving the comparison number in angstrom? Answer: 3987.29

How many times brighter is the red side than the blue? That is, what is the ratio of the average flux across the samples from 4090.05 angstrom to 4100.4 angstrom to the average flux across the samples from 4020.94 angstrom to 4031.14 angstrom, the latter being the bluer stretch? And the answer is 0.97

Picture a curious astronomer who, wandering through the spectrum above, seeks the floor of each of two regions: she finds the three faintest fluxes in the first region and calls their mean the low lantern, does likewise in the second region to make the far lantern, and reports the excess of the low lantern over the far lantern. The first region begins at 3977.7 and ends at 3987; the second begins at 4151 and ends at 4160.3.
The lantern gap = -19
